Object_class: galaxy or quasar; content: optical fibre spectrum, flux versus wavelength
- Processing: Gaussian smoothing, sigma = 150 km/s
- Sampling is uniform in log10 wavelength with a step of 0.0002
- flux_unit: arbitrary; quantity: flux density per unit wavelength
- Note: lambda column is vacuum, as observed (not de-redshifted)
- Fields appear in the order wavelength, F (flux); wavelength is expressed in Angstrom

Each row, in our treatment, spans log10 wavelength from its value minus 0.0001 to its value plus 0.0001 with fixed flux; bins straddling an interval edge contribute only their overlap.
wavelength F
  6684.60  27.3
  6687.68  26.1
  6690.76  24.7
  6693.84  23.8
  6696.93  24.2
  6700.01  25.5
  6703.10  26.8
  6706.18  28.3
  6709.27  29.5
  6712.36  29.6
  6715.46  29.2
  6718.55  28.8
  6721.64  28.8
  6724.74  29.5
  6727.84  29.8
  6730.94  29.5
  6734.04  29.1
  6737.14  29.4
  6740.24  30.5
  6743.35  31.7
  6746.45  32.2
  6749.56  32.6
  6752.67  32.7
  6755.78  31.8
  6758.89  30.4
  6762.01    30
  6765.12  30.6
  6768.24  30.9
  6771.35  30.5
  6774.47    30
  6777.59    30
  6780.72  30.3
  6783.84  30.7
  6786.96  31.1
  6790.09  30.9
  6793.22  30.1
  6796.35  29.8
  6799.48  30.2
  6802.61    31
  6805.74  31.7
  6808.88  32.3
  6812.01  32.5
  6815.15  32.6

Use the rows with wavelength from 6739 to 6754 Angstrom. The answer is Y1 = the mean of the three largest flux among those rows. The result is 32.5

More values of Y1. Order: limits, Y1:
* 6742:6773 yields 32.5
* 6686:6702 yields 25.4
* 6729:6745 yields 30.6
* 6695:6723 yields 29.4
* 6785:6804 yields 31.0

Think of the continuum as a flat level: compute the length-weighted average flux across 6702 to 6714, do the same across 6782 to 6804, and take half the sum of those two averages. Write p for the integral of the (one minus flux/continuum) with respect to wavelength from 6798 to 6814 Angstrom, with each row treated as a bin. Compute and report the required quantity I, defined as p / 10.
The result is -0.11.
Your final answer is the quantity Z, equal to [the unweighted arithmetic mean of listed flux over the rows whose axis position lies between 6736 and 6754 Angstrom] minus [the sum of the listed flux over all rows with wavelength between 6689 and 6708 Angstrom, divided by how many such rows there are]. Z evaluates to 6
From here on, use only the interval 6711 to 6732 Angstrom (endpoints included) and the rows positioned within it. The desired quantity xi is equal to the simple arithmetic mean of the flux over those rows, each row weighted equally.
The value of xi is 29.3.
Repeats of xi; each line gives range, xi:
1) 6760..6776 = 30.4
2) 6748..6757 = 32.4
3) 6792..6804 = 30.3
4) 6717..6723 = 28.8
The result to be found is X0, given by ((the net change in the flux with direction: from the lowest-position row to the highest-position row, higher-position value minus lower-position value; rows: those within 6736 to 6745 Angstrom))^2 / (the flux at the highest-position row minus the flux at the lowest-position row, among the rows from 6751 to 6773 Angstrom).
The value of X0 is -2.4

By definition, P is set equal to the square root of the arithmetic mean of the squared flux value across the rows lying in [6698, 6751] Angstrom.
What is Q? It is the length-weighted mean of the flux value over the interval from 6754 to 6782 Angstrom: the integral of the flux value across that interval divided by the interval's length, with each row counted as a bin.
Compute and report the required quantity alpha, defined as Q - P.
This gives 1.0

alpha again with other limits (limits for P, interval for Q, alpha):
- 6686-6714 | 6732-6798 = 4.1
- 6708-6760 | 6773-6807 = 0.2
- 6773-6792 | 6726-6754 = 0.3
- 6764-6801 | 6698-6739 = -1.7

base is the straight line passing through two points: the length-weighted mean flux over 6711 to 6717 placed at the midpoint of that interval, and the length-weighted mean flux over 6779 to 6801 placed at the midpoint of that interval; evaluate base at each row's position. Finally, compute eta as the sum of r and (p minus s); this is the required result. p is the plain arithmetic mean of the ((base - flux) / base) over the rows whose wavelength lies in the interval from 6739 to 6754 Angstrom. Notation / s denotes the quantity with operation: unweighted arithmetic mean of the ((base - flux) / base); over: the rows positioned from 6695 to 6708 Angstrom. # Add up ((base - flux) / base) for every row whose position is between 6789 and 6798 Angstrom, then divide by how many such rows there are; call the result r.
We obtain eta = -0.17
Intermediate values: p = -0.071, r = 0.007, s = 0.10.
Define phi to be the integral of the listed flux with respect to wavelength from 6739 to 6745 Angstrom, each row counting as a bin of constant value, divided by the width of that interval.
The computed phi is 31.2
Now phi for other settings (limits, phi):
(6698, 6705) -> 26.2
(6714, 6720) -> 29.0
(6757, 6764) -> 30.3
